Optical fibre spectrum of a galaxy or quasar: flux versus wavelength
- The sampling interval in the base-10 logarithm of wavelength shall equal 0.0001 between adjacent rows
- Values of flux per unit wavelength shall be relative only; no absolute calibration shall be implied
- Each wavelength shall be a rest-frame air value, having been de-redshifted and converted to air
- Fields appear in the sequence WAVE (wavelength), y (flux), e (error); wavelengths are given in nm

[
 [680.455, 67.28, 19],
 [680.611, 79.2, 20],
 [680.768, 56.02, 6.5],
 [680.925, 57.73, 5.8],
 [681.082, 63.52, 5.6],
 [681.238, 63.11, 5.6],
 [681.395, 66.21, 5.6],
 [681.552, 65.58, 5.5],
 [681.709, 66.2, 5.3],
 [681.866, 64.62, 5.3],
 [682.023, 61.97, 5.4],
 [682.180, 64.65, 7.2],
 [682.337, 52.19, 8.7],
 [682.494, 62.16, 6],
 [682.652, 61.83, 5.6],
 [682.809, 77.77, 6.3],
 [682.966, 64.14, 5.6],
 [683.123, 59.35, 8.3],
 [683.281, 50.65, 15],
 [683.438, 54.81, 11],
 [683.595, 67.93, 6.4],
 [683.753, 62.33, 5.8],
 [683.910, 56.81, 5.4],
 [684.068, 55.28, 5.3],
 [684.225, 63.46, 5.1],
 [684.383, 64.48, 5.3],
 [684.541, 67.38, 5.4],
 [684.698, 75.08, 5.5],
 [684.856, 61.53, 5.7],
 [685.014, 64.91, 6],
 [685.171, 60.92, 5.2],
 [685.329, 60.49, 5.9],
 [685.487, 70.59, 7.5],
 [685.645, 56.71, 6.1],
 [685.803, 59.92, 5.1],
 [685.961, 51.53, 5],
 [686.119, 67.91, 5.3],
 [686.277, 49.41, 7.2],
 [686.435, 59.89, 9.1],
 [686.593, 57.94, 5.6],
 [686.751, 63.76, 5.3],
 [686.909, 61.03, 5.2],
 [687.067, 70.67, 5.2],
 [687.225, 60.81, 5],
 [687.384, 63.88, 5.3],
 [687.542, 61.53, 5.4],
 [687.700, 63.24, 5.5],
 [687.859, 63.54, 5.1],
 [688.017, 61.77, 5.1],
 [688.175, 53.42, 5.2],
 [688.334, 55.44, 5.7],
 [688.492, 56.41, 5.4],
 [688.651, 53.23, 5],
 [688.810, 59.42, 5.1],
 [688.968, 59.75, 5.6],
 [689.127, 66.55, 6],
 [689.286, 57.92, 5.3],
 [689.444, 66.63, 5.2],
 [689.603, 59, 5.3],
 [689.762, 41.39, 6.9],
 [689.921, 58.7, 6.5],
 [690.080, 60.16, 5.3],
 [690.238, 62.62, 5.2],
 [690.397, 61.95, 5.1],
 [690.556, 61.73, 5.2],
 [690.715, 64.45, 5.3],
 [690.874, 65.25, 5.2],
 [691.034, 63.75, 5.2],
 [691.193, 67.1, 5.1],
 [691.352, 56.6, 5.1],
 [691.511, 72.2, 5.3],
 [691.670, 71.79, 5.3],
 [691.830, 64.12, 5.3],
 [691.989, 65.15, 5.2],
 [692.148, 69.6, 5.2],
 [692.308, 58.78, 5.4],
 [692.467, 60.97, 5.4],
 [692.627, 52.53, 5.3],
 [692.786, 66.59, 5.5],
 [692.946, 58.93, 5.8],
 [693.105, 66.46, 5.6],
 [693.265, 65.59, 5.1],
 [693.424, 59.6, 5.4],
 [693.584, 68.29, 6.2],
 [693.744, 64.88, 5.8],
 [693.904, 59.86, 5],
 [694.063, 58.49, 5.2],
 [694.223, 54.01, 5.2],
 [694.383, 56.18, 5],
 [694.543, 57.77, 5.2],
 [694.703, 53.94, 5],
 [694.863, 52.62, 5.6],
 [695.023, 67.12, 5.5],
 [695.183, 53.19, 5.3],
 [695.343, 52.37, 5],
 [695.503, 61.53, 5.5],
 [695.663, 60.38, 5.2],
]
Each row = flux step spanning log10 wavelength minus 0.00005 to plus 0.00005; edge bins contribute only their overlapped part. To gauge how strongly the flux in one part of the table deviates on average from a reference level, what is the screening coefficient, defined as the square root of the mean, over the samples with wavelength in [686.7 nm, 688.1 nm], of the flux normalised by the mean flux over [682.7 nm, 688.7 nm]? 1.02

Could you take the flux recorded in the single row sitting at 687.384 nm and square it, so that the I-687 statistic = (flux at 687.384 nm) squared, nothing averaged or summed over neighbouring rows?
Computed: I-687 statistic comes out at 4081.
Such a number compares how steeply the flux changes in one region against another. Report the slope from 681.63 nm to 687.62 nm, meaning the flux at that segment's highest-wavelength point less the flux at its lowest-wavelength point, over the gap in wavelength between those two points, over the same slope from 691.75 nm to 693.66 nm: 0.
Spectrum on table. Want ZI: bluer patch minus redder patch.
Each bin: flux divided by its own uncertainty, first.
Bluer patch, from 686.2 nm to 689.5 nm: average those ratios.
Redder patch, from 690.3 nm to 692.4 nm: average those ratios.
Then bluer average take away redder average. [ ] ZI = -1.40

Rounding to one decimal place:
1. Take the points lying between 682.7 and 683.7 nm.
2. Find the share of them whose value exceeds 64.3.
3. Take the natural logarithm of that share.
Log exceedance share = -1.1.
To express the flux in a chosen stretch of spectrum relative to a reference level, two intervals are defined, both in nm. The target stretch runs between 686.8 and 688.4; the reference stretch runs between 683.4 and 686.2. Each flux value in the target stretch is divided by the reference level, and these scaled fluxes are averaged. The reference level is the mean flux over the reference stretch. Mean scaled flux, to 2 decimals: 0.99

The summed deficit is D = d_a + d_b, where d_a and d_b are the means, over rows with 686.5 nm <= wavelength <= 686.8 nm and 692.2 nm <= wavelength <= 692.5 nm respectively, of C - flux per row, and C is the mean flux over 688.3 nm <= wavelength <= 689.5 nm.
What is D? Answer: -2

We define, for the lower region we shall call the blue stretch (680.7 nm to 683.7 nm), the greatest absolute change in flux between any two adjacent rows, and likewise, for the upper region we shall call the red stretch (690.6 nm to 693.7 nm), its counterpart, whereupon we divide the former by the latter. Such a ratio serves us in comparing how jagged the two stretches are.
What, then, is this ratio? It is 1.02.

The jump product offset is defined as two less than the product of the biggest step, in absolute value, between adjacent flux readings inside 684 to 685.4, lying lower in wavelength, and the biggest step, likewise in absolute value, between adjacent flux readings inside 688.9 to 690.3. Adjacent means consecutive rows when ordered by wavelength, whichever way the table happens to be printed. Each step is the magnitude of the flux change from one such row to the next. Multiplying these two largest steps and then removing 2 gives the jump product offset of 237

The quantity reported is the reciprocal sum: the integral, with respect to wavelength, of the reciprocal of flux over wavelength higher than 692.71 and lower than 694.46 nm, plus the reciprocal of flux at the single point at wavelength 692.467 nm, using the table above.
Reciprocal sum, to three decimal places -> 0.045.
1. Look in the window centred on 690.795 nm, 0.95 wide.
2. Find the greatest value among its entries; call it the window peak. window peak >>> 67.1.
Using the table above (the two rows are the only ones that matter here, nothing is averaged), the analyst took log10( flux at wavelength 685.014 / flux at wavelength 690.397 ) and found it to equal 0.02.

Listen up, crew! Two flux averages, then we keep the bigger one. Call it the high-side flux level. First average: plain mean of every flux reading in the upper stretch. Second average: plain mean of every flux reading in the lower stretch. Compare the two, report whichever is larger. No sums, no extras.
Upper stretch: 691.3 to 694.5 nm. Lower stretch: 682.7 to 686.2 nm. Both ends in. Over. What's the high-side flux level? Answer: 62.5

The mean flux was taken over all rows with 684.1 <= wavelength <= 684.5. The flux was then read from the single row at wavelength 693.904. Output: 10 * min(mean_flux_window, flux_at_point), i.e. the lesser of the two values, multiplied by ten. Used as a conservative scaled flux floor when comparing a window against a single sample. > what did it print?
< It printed 599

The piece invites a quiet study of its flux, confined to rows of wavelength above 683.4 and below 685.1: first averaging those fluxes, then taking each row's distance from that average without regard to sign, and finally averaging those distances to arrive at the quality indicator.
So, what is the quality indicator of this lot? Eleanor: 4.49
